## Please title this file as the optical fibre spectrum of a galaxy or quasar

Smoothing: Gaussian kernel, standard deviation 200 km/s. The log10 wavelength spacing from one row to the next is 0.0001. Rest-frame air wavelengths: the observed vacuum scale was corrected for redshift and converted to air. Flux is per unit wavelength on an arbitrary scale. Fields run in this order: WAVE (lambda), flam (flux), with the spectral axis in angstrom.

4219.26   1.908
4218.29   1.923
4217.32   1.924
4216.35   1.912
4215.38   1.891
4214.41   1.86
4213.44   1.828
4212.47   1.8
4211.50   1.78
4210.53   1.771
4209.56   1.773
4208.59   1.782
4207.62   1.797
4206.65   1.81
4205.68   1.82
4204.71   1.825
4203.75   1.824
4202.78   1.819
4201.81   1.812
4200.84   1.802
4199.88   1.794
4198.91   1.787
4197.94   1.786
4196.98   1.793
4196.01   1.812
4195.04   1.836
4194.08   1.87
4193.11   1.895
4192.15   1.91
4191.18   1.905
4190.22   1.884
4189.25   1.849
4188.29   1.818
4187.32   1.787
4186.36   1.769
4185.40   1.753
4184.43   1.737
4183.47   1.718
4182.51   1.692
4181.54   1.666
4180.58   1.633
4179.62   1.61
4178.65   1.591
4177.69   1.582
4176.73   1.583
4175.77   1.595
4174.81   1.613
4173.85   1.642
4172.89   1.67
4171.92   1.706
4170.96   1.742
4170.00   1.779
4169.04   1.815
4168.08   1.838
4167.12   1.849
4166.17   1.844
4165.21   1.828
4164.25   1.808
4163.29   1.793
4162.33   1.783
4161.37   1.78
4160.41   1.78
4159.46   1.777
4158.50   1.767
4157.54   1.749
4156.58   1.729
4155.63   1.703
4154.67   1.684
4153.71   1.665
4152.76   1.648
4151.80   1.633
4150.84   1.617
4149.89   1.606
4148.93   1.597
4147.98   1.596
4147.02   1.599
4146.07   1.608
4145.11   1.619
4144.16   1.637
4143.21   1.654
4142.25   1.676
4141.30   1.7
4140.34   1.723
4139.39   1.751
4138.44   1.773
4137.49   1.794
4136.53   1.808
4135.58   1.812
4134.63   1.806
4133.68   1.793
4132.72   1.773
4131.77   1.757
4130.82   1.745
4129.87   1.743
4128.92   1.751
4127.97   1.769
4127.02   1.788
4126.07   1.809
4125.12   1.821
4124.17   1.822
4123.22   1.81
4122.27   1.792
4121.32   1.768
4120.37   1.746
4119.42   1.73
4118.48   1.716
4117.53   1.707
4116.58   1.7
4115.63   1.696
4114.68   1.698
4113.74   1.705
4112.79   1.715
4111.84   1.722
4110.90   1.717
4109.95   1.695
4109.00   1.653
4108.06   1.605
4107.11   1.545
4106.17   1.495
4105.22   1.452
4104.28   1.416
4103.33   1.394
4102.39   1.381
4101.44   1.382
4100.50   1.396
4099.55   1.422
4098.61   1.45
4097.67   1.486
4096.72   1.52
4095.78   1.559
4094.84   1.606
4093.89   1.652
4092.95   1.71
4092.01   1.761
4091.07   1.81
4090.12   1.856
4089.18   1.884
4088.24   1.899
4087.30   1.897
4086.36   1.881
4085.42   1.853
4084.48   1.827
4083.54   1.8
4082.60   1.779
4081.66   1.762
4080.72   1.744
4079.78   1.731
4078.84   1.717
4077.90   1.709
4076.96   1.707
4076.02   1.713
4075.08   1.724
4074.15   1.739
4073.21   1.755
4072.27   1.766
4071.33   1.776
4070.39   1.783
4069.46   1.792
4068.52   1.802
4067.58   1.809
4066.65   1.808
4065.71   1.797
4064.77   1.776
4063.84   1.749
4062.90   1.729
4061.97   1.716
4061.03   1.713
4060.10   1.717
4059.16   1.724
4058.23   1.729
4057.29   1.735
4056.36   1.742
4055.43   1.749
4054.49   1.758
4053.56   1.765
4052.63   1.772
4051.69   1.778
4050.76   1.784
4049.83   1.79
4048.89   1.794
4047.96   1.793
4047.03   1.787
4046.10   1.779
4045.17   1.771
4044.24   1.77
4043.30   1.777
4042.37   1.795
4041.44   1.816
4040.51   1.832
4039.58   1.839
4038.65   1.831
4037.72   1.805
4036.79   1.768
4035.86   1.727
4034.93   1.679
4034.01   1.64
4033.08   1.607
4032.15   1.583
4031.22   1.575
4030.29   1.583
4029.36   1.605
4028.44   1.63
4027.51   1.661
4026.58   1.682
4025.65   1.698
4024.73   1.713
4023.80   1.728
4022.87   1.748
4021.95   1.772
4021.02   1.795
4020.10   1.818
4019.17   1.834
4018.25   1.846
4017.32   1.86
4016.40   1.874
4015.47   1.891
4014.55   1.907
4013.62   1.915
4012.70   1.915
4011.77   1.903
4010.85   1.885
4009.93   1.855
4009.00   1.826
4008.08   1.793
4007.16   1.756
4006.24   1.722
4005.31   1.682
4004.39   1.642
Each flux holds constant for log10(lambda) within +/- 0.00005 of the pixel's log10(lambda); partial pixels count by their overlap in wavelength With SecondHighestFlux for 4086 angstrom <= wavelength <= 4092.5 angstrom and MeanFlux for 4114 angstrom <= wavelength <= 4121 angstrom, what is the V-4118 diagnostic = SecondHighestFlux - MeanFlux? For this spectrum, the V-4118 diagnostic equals 0.18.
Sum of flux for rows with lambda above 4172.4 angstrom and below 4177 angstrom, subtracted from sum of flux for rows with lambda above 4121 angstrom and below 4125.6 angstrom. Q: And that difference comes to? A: 0.9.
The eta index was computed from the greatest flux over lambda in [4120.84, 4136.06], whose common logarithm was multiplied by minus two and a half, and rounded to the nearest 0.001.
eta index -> -0.651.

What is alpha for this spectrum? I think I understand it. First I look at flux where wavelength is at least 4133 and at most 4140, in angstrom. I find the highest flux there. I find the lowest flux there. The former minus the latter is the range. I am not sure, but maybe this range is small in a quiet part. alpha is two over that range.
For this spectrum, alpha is 33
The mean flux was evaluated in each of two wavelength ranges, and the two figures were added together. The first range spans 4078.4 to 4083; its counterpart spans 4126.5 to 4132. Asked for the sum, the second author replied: 3.51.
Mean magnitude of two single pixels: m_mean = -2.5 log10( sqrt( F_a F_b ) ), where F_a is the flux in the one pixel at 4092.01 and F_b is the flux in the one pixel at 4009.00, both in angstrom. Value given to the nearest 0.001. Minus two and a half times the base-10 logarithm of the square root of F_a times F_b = -0.634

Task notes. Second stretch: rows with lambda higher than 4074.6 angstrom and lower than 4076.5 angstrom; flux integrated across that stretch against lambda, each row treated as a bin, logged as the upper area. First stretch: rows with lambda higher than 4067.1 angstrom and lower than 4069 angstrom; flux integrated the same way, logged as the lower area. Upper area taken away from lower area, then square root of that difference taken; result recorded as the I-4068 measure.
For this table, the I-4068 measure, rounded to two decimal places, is 0.40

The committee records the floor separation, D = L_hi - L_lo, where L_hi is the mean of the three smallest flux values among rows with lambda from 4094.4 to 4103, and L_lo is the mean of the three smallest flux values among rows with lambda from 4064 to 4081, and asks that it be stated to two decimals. -0.32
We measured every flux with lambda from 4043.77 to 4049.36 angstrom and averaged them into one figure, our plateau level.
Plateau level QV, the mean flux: 1.78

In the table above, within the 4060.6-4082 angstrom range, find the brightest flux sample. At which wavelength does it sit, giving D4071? 4067.58 angstrom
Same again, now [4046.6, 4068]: 4067.58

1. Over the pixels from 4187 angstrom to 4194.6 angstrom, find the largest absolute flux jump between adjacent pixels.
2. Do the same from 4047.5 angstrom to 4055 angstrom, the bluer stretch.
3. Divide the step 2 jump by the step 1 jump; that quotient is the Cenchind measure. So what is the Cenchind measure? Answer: 0.2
